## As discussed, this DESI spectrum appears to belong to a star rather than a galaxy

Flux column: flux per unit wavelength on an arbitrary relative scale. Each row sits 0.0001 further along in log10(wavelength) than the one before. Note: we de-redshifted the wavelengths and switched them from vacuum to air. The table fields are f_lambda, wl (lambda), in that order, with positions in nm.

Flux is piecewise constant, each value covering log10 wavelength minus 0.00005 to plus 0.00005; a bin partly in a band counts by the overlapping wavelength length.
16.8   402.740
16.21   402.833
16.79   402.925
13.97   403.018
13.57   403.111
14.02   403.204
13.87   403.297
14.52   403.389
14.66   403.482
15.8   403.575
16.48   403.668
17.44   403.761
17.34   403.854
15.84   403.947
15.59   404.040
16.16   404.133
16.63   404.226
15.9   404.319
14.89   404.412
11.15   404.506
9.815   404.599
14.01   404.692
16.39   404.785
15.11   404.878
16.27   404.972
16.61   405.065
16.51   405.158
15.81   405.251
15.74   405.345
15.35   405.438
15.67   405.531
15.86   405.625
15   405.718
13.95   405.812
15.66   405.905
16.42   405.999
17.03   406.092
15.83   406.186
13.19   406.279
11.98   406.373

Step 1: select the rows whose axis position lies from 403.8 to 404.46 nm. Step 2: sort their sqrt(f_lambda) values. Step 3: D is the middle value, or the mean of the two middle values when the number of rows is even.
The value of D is 3.99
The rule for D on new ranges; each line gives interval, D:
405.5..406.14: 3.96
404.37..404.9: 3.80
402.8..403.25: 3.74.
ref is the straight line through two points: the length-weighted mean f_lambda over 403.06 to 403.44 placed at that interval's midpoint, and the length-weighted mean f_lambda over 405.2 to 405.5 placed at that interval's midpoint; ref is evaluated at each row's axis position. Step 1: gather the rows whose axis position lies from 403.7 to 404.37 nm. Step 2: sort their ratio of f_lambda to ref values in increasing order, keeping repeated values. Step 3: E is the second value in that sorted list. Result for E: 1.07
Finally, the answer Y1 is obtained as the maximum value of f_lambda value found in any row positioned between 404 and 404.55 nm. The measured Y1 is 16.63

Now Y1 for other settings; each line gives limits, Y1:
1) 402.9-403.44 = 16.79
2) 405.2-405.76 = 15.86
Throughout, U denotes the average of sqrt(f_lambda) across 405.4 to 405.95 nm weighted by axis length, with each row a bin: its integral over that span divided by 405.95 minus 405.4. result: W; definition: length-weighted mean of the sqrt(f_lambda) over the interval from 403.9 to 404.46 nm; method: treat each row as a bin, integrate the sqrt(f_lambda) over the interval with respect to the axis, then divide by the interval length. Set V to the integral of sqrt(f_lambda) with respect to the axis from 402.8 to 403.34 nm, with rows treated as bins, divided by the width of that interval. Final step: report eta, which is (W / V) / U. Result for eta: 0.266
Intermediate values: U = 3.90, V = 3.83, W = 3.974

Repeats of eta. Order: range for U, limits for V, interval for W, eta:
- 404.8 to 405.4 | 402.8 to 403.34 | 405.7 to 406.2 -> 0.258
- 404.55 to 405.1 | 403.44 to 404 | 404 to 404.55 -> 0.252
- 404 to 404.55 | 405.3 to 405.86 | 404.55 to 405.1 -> 0.252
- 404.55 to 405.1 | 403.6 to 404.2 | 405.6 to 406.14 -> 0.255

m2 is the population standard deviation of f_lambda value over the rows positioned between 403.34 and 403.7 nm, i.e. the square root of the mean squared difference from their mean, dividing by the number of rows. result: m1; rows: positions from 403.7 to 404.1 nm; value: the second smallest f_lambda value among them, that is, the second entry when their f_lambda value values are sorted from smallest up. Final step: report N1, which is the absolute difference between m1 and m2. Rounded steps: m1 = 15.84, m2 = 0.81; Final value 15.0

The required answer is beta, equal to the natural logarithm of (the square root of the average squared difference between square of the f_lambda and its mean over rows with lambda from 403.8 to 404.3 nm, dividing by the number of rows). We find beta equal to 3.0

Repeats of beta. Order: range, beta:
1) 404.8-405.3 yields 2.9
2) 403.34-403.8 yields 3.6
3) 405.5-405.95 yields 3.0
